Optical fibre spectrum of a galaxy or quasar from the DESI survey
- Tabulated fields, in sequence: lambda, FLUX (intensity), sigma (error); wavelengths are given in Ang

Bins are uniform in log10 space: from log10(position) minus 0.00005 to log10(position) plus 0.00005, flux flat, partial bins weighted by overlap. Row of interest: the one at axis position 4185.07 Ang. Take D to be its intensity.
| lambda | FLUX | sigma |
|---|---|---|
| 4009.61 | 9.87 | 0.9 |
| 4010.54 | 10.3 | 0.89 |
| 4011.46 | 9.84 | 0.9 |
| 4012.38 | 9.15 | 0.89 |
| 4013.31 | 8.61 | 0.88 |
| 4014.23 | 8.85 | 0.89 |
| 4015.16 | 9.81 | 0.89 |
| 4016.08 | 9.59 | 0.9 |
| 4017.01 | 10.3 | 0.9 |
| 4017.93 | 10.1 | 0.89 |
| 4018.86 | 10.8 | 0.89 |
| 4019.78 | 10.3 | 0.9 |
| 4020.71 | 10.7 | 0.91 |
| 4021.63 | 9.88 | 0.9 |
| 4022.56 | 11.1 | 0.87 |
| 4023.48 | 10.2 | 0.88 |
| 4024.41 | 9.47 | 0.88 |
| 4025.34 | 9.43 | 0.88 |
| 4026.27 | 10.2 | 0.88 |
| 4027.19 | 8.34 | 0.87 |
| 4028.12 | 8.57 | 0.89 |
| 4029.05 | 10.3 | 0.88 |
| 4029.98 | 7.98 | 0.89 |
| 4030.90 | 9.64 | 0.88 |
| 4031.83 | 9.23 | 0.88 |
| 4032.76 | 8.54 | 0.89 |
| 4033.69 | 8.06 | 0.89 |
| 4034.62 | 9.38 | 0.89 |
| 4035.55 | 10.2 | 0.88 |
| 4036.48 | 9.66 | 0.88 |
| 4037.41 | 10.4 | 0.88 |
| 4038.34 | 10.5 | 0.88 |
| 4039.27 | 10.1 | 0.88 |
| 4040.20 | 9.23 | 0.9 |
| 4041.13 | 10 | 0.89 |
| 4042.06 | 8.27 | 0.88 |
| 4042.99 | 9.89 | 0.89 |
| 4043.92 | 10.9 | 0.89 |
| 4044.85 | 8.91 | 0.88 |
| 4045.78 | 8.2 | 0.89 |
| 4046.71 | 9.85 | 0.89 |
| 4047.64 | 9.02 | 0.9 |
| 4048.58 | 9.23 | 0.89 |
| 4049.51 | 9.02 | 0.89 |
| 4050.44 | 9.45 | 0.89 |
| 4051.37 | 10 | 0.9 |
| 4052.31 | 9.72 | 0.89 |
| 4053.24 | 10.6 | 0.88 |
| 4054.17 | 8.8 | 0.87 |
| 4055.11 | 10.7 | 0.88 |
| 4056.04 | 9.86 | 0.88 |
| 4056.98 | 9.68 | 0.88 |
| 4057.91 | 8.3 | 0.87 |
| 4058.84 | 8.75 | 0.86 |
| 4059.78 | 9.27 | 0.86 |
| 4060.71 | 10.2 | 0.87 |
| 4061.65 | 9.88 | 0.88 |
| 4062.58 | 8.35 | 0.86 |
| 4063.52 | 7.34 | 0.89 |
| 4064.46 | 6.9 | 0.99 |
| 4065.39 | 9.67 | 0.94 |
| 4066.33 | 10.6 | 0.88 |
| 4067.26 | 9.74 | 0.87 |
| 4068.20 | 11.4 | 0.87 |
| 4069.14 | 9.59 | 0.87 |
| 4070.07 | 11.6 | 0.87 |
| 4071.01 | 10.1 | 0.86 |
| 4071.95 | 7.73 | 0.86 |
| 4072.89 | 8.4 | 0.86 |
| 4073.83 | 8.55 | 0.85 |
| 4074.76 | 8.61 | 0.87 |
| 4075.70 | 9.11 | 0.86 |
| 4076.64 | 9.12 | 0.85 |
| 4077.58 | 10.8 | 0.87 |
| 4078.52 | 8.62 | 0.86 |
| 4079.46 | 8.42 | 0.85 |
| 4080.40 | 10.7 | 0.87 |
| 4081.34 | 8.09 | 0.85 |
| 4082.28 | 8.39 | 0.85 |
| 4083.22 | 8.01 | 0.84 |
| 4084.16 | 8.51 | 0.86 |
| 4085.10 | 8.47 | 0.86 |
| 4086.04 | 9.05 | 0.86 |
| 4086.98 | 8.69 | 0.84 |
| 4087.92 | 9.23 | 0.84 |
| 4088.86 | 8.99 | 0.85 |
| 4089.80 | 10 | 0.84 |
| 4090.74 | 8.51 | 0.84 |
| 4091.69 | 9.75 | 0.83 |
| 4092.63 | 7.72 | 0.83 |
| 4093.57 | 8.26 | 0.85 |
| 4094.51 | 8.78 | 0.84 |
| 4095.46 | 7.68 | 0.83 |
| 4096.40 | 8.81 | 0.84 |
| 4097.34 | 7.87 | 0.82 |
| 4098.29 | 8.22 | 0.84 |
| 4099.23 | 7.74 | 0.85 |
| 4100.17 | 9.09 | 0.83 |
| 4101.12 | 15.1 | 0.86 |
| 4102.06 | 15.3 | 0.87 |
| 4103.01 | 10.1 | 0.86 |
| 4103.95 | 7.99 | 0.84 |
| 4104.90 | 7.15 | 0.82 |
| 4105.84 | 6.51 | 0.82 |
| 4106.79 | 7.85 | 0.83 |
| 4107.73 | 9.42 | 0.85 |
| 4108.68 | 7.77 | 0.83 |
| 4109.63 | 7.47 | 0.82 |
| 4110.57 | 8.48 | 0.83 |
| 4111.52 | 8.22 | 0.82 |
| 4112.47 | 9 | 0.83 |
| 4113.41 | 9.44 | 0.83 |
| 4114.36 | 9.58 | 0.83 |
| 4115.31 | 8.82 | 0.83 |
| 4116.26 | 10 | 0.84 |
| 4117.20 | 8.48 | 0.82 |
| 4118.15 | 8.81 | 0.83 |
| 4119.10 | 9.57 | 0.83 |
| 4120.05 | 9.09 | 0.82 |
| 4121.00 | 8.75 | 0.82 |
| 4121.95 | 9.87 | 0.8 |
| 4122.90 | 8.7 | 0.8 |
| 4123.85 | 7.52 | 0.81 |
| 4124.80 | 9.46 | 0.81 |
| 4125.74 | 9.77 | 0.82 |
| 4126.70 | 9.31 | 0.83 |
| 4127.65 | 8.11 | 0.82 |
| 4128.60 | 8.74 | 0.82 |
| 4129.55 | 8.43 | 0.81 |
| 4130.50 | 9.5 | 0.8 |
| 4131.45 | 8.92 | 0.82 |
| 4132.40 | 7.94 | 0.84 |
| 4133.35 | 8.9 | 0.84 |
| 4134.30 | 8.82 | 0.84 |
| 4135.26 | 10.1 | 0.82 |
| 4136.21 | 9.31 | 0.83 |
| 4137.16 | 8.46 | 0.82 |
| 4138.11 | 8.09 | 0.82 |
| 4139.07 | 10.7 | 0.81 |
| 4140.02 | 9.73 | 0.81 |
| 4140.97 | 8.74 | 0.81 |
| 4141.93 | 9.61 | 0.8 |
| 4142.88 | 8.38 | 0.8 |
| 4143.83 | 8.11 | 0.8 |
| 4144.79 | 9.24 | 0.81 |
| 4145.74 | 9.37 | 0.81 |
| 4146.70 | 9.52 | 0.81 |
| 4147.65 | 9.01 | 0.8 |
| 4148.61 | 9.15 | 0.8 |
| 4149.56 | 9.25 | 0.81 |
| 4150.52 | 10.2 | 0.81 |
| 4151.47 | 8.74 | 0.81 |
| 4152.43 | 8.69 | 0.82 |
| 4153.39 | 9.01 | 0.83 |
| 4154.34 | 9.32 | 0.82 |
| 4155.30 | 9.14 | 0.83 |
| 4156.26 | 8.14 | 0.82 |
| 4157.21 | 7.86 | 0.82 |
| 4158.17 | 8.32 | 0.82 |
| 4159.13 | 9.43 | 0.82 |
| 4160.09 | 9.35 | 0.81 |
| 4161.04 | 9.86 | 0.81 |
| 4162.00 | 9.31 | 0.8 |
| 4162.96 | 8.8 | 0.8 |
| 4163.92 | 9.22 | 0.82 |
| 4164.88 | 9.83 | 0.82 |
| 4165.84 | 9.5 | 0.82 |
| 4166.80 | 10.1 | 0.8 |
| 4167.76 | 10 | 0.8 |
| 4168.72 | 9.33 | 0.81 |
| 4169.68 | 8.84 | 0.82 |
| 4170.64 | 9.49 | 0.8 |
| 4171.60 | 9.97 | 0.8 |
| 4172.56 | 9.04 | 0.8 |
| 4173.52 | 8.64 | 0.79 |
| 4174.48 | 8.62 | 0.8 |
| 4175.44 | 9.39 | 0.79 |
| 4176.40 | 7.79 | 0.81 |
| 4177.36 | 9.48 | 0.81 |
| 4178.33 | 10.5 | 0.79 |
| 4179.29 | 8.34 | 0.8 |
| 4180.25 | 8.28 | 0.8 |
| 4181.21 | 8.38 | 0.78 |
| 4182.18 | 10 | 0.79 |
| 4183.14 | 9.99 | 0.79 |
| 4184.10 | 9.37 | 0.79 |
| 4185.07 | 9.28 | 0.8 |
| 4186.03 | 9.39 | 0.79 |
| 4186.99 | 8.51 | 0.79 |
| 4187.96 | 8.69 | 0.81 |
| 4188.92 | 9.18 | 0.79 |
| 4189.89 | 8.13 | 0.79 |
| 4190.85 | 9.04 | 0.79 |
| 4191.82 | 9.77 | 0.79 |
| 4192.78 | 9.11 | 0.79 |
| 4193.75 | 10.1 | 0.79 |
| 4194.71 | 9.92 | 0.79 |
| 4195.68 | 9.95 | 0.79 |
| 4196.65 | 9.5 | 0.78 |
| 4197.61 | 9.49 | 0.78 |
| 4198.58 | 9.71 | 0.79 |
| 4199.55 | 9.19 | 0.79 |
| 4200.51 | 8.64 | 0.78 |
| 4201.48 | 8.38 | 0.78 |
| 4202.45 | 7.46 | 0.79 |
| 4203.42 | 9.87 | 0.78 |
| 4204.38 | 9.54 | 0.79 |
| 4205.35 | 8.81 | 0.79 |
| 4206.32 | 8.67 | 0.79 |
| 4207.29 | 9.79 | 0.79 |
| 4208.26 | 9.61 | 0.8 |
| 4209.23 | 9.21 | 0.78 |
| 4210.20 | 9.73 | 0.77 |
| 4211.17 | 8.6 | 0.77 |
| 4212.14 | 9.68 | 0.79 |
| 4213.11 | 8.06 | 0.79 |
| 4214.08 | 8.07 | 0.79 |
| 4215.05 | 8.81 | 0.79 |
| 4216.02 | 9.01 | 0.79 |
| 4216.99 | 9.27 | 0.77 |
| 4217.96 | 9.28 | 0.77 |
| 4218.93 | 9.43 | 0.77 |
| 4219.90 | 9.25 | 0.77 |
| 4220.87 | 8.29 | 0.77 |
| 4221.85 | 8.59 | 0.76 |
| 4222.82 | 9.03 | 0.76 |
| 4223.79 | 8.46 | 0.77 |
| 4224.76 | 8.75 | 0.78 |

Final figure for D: 9.28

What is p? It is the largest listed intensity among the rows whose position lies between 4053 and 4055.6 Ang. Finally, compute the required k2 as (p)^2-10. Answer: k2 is 104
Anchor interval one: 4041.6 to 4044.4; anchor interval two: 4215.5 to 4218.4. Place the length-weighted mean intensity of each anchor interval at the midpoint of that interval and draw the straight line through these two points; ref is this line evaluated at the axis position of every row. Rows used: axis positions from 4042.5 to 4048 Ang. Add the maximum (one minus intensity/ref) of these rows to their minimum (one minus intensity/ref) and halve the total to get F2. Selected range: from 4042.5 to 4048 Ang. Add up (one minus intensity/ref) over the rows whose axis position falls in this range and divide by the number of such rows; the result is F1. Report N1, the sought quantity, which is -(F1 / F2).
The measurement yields -1.6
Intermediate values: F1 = 0.02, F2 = 0.01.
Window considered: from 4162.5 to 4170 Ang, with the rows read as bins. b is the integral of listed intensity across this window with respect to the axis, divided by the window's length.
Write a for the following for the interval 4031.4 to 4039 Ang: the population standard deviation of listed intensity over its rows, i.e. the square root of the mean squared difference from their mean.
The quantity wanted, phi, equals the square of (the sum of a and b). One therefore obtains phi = 106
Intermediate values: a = 0.8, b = 9.5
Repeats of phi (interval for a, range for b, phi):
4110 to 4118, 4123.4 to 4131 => 89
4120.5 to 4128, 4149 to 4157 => 96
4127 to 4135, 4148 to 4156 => 92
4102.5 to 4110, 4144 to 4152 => 107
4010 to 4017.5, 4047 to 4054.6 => 102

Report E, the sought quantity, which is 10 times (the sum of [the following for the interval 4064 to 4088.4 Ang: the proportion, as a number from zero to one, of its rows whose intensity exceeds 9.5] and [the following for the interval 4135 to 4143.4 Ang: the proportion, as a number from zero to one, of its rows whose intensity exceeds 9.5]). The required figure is 7.9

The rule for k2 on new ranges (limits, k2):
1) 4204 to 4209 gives 86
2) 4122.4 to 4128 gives 85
